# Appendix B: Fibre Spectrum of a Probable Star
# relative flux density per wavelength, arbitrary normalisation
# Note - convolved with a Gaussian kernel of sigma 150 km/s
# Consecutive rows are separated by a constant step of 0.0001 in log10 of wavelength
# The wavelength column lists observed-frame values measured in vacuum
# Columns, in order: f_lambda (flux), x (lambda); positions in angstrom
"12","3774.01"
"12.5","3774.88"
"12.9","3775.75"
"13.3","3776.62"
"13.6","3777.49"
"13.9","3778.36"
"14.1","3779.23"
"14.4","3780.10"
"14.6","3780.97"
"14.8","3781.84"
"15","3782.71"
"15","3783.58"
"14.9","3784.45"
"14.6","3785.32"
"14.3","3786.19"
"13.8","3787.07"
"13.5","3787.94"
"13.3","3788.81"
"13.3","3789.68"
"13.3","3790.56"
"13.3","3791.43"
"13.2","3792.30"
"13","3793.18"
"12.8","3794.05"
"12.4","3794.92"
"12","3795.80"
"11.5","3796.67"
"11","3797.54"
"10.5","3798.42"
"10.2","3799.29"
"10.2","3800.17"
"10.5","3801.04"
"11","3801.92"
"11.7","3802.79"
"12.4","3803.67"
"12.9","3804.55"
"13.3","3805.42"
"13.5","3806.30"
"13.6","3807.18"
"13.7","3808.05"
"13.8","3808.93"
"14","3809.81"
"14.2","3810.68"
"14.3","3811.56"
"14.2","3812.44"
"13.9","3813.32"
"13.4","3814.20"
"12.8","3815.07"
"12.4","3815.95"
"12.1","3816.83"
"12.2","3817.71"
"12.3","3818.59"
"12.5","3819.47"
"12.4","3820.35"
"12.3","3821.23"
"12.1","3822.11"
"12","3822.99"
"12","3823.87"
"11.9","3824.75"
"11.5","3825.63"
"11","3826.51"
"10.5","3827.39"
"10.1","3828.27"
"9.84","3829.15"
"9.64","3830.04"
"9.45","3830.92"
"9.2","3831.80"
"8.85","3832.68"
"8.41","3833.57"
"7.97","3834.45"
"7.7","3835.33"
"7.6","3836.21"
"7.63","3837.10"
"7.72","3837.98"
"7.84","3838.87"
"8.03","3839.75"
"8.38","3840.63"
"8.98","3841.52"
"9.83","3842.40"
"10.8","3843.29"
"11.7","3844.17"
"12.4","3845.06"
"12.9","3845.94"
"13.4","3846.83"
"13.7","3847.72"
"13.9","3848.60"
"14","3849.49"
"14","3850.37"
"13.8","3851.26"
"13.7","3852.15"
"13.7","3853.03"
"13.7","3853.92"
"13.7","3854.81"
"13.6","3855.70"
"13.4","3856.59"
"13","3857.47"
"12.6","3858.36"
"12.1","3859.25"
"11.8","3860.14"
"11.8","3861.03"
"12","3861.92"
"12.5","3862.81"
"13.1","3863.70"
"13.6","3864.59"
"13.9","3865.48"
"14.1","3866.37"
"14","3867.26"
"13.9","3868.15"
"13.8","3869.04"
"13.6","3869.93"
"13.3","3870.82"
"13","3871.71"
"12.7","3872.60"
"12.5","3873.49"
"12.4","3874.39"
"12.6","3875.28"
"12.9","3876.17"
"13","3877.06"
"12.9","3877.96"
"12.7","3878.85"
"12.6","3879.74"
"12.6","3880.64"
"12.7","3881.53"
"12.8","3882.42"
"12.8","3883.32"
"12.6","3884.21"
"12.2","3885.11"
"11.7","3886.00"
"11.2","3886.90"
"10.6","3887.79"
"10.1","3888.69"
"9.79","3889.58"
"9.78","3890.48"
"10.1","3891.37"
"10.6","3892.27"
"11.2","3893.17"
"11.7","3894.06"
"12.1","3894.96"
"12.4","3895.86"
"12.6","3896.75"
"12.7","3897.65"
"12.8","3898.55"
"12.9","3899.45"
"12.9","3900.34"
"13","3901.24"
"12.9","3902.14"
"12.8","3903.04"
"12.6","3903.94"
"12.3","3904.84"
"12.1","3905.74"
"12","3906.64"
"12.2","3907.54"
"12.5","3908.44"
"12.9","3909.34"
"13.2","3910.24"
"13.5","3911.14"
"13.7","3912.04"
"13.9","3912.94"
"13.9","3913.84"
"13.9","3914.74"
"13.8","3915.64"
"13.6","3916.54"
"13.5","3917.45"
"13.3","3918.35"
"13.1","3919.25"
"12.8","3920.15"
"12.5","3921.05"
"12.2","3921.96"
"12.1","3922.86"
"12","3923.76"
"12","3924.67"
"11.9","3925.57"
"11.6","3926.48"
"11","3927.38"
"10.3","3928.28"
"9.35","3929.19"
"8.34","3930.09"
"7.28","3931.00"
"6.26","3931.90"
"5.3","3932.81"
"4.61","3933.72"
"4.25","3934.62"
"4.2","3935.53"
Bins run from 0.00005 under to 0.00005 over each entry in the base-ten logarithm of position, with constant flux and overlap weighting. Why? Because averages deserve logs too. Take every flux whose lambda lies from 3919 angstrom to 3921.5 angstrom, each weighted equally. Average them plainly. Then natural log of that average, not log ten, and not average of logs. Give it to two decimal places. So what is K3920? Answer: 2.55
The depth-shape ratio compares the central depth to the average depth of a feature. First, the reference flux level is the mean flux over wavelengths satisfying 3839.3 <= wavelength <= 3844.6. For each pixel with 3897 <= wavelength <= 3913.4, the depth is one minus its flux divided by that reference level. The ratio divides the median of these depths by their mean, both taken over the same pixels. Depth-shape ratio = 1.01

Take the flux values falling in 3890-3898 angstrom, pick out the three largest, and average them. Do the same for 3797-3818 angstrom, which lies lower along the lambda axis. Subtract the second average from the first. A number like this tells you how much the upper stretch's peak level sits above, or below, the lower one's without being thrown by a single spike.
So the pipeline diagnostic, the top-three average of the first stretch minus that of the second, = -1.7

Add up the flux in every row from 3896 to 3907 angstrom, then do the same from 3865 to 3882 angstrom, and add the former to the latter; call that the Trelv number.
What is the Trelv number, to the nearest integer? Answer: 401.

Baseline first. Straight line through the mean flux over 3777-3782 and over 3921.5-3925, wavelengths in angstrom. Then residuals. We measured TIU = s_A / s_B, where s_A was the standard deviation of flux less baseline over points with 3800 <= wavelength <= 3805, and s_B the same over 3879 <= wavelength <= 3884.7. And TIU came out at 10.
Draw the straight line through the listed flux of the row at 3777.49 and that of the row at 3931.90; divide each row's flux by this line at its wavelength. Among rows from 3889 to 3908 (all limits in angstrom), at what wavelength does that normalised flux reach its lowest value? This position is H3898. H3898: 3889.58 angstrom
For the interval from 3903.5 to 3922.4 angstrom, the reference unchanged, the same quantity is 3906.64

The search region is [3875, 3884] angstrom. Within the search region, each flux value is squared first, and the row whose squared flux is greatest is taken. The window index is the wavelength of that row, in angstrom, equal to 3877.06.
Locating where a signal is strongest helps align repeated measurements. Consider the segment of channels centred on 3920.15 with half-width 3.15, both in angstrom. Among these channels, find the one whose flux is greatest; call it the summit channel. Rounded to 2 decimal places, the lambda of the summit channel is 3917.45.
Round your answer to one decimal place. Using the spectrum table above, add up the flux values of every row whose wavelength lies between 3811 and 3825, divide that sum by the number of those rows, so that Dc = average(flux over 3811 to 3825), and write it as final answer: 12.7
